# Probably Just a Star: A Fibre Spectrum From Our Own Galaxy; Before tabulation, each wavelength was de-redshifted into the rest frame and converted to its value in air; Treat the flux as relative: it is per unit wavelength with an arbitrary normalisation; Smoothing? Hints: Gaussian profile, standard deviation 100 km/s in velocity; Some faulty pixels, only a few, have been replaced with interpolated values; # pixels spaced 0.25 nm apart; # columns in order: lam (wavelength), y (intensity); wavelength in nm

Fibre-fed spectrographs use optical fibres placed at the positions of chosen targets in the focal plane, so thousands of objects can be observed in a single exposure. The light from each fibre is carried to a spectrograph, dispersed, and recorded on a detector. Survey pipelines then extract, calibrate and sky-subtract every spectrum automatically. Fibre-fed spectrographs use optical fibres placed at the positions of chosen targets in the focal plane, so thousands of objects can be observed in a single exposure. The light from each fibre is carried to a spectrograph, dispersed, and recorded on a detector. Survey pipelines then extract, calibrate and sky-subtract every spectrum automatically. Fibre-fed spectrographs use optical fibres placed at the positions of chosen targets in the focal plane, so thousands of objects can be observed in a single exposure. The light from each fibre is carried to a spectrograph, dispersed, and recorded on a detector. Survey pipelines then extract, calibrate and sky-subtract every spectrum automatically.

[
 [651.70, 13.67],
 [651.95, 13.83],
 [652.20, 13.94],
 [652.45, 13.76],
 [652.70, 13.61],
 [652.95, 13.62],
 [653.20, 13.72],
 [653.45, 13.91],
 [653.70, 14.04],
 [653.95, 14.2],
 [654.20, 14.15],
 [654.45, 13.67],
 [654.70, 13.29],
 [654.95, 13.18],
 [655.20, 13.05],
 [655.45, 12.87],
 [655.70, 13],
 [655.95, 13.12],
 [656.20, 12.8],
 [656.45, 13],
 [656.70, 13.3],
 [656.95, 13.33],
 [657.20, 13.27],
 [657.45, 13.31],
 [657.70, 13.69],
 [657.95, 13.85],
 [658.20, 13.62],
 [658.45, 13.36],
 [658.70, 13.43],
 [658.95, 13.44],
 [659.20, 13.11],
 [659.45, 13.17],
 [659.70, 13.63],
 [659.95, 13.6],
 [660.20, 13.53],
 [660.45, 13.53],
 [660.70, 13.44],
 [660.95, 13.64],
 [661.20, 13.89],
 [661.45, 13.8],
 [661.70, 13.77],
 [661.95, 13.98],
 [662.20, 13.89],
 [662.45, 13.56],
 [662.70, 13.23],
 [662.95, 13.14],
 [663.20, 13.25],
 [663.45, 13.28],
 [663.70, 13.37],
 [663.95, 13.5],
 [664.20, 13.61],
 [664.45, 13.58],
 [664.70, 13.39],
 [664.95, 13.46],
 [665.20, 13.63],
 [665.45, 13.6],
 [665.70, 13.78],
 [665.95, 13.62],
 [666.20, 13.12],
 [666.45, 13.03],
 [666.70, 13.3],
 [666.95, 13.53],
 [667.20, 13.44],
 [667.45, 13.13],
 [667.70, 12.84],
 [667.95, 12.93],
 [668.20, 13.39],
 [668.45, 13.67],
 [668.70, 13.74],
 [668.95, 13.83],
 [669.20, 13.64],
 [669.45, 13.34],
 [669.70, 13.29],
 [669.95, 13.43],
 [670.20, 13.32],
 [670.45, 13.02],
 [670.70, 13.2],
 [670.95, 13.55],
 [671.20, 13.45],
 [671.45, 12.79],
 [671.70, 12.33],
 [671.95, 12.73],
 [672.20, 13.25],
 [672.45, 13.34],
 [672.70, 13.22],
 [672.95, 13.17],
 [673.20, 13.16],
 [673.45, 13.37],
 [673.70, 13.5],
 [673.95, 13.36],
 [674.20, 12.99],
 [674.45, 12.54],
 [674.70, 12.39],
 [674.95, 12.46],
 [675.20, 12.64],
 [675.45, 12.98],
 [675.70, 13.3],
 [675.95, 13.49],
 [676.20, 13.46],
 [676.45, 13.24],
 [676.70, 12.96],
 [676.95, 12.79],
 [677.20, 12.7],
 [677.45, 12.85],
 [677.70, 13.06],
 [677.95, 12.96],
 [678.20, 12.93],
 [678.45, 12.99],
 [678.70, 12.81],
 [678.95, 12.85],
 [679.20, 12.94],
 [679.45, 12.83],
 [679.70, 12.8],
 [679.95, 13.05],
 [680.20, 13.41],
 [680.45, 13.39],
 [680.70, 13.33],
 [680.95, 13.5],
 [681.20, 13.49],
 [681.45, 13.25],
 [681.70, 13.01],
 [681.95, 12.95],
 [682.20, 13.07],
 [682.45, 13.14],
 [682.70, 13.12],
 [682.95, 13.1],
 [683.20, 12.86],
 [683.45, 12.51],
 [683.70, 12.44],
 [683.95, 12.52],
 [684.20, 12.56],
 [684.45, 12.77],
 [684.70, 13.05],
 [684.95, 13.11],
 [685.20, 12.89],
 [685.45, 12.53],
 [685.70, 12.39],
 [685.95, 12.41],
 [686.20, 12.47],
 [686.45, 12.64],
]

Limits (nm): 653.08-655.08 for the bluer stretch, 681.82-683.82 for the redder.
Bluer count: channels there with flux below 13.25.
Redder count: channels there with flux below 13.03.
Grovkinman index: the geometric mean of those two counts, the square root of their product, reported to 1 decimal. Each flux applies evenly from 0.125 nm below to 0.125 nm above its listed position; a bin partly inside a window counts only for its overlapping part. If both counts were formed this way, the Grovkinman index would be 2.0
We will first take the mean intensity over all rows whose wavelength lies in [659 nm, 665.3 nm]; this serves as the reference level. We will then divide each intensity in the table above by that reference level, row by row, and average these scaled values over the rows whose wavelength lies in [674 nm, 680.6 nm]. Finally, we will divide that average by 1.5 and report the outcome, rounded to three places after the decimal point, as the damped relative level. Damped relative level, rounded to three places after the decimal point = 0.639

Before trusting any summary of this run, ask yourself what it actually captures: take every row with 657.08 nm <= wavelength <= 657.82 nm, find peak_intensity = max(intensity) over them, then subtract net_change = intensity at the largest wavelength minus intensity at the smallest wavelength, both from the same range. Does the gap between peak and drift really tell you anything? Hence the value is 13.27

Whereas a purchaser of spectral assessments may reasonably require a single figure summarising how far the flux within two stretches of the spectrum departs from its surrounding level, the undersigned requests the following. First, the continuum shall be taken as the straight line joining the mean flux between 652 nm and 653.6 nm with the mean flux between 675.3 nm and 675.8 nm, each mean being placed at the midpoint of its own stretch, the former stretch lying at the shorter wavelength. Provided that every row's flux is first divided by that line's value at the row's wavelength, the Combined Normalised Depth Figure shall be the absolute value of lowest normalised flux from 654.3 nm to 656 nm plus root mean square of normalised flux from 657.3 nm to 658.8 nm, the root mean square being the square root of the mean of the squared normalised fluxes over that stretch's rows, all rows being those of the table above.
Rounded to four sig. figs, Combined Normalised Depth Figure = 1.935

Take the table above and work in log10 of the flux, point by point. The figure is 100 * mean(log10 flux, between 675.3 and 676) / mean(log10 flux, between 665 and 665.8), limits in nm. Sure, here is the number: 99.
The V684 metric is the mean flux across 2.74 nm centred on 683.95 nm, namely 12.8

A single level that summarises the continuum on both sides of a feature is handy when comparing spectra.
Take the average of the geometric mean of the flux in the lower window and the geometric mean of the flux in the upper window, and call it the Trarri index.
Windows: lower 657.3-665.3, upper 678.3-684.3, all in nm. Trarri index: 13.3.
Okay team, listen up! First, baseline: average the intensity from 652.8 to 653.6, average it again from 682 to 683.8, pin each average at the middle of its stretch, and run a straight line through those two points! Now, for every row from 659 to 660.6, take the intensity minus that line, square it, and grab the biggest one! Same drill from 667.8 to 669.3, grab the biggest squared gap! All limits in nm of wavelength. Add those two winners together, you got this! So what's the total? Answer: 0.50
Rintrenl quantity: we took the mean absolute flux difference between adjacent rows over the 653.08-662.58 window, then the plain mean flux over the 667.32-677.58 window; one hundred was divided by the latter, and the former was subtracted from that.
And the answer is 7.44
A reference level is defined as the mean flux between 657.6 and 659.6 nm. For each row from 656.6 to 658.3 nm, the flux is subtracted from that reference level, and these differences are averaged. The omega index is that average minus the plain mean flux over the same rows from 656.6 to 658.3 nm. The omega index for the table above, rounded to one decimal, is -13.5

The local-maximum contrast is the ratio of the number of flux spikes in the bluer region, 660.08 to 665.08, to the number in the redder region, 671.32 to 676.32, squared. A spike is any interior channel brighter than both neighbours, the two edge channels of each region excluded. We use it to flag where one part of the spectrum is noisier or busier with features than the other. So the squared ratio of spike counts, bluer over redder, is 1.0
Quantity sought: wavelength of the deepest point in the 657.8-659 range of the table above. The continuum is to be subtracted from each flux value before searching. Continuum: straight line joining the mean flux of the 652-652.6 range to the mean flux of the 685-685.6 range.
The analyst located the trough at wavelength 658.45 nm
